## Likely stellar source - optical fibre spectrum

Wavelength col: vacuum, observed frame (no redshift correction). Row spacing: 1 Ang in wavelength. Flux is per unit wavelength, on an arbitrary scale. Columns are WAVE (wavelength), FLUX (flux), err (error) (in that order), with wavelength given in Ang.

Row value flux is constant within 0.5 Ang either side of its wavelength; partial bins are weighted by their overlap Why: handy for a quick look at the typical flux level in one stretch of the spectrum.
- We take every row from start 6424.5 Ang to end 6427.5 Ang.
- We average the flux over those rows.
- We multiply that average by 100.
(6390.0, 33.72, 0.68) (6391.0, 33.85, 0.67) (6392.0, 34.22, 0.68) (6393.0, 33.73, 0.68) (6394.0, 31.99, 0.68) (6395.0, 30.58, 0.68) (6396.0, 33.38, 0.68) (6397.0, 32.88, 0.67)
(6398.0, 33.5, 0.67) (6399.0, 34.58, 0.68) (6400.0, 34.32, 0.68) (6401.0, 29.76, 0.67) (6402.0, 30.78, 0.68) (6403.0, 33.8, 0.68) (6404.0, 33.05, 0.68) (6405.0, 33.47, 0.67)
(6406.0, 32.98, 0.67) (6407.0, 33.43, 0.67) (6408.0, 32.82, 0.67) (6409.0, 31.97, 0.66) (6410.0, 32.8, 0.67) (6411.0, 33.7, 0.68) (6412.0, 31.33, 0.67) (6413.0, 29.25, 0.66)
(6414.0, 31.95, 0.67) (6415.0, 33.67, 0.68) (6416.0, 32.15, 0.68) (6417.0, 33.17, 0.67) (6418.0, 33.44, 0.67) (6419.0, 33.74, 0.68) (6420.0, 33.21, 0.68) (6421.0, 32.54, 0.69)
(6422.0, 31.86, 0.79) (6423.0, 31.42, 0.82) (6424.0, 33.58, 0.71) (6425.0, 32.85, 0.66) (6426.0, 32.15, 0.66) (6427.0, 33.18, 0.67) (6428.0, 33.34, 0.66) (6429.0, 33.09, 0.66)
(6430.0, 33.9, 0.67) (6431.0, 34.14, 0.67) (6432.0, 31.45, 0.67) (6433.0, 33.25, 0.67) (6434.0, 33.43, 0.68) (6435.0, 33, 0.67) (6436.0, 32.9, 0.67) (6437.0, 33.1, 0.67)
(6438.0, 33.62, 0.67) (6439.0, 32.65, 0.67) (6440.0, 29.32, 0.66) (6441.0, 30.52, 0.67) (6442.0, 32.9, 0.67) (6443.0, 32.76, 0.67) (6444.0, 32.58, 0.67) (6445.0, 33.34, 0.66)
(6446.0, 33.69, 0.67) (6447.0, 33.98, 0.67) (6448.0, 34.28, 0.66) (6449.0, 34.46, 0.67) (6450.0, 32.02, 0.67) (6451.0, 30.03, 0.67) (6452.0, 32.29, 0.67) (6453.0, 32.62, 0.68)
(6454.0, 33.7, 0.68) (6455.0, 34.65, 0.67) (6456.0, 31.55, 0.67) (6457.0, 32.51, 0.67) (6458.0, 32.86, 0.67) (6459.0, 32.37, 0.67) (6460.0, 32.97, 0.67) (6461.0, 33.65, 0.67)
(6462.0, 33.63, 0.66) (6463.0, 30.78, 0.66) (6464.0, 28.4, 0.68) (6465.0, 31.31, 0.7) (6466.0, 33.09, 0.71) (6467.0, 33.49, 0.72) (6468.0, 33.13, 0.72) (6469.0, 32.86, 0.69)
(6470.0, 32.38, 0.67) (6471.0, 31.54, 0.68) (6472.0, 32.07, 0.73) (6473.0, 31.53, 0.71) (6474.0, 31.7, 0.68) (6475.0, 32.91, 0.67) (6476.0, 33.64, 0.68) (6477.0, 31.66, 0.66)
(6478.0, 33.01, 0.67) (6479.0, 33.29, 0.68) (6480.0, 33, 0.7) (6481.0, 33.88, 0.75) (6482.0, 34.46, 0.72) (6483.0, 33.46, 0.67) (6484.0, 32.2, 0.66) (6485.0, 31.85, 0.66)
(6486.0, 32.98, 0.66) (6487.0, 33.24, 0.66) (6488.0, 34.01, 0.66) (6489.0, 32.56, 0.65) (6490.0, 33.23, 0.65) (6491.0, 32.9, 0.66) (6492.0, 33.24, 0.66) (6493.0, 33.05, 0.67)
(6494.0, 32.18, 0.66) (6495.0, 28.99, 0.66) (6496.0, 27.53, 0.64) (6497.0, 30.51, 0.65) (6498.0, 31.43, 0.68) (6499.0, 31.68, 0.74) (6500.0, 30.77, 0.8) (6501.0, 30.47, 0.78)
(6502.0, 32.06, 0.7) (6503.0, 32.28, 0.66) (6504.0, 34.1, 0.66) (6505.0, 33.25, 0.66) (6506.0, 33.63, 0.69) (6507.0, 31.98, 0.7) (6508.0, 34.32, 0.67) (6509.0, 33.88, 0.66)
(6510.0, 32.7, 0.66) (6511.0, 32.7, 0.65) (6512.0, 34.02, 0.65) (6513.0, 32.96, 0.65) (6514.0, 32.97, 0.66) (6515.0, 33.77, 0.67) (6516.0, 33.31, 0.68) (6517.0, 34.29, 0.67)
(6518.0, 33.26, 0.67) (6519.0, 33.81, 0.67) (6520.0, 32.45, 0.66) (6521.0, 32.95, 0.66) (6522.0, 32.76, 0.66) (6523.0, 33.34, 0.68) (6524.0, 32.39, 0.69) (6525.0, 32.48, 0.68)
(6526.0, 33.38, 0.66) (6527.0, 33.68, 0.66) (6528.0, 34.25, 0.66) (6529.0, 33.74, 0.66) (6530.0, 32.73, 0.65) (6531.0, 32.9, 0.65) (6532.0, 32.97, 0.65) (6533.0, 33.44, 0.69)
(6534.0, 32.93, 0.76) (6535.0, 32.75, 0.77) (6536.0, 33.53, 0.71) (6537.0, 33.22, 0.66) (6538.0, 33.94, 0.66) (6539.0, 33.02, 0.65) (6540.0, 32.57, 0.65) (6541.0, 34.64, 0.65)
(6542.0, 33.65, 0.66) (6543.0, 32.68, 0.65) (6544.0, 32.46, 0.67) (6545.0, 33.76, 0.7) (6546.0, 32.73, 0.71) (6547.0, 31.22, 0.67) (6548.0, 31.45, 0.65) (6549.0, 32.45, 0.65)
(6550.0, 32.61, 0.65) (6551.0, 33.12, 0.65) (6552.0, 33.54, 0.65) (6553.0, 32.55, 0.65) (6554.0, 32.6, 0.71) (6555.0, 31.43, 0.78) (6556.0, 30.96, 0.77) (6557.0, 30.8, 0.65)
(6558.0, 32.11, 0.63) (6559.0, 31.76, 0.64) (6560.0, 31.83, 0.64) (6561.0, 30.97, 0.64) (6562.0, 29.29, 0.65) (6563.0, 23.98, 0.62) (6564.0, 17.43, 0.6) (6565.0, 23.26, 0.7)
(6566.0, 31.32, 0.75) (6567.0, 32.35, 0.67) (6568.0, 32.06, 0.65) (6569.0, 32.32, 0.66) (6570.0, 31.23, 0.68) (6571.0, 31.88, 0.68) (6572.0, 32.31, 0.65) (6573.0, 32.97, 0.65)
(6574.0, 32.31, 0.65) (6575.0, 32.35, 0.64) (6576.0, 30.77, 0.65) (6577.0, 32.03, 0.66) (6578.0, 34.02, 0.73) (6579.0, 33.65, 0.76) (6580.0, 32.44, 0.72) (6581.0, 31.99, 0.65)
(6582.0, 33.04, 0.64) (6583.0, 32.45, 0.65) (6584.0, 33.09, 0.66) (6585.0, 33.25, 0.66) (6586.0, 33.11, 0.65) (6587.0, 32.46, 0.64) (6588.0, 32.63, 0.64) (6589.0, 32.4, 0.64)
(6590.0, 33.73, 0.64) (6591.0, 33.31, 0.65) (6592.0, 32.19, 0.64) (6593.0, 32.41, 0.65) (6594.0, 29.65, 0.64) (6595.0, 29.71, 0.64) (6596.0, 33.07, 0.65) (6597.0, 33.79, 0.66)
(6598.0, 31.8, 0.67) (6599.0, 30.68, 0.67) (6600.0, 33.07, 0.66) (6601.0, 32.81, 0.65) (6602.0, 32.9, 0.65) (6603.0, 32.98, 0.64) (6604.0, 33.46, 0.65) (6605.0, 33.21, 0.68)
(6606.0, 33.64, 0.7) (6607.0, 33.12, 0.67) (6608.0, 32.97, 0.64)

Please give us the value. 3273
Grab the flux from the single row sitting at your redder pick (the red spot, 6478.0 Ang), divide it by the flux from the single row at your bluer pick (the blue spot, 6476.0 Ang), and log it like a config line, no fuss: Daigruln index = 0.98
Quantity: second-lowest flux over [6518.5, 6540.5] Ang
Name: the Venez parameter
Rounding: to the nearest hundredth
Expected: 32.45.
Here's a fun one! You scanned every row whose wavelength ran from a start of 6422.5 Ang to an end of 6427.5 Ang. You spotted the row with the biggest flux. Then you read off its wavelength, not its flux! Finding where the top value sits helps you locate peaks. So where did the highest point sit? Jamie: 6424.0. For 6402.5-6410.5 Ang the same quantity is 6403.0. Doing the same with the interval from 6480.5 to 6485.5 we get 6482.0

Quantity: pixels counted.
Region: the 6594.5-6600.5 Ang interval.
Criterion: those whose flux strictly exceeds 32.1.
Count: 3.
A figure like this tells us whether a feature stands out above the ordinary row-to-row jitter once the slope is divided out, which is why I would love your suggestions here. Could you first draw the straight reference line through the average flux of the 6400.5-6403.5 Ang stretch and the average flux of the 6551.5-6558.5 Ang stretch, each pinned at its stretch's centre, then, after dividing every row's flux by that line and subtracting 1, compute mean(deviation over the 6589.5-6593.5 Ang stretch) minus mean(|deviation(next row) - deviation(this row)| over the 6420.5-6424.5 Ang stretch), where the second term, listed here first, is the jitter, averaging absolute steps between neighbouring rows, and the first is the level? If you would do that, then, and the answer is -0.01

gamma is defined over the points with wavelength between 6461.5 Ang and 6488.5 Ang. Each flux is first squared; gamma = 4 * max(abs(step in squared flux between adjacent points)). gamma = 734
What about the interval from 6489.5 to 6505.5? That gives 781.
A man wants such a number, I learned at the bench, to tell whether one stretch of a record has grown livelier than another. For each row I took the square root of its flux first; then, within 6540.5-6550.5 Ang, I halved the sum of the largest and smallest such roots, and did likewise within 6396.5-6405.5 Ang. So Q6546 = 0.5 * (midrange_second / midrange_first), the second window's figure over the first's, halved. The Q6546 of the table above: 0.494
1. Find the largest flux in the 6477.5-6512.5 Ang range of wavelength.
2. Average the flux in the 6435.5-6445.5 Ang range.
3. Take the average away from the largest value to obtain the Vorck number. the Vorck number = 2.1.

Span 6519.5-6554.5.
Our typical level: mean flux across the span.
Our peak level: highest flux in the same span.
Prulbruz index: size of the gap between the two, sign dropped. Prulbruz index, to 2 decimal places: 1.64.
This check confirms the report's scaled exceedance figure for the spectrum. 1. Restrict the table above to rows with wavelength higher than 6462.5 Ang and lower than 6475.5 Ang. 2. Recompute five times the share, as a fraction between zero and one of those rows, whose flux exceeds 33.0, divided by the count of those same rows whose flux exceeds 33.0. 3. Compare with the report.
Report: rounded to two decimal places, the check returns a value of 0.38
